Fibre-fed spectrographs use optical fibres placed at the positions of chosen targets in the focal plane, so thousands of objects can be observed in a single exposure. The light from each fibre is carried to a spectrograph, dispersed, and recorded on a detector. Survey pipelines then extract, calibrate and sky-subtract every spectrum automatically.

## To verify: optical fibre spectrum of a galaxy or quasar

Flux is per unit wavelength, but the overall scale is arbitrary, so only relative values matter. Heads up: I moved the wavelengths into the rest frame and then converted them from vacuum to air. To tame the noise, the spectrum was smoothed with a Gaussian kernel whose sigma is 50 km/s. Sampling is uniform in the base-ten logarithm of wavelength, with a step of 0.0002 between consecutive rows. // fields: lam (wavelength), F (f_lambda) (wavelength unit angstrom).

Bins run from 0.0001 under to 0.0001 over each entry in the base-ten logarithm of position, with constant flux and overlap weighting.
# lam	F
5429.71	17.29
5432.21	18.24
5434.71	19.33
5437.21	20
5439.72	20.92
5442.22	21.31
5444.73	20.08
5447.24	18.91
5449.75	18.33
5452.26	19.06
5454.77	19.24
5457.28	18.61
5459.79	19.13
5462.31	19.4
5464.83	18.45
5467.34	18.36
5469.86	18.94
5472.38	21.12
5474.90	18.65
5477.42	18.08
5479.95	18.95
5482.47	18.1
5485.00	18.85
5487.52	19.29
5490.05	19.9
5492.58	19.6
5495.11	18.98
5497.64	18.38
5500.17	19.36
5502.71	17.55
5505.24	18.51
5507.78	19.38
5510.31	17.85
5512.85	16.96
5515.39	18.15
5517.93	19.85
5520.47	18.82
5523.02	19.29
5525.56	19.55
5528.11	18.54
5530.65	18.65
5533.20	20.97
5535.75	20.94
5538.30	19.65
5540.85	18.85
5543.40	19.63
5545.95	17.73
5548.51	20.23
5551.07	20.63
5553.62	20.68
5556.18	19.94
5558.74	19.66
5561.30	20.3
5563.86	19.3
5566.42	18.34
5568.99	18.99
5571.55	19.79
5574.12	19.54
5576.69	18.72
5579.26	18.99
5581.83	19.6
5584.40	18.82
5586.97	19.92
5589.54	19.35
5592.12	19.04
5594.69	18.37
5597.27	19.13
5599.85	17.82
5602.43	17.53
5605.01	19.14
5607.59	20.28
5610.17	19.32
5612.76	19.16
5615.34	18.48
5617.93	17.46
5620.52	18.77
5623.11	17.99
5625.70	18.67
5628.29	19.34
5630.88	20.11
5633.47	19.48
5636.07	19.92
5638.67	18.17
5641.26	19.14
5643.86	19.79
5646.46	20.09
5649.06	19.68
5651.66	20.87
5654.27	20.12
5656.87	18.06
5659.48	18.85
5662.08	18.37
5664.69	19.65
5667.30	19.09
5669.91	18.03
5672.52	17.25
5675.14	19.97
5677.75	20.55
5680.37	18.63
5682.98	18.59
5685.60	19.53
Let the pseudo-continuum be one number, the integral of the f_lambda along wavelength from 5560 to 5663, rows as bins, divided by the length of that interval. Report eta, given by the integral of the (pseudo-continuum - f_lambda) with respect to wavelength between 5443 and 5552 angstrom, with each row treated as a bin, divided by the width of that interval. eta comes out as 0.06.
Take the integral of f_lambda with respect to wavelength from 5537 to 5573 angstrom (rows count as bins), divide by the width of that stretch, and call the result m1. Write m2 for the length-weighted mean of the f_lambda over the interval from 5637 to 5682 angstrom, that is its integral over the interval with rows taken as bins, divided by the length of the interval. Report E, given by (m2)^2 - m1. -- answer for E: 349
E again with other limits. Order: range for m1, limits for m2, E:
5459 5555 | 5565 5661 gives 346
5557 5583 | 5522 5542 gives 363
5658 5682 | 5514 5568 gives 361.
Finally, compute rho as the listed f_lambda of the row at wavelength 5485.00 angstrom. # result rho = 18.85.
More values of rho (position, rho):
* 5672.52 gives 17.25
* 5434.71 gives 19.33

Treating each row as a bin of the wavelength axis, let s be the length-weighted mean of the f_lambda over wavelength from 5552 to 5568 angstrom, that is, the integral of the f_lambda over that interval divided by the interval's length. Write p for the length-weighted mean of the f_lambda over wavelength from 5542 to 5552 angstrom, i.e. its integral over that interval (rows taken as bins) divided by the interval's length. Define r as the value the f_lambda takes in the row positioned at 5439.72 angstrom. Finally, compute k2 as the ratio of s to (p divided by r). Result 21.1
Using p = 19.50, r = 20.92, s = 19.7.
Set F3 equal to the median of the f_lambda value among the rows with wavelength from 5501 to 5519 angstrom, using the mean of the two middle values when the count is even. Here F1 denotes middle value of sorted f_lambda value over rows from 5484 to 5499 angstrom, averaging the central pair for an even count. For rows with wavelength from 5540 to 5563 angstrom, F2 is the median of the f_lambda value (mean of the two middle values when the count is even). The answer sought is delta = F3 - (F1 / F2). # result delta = 17.2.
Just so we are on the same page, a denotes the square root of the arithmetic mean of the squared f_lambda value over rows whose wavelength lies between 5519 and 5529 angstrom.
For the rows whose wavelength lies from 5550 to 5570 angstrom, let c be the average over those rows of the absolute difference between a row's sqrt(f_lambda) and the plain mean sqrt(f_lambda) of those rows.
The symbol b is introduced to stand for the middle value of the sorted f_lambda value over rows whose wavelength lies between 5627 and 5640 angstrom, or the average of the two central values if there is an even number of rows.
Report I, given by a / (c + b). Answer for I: 0.97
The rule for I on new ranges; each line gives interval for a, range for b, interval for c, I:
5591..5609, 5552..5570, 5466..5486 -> 0.95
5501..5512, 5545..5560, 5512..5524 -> 0.91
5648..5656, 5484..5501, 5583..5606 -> 1.04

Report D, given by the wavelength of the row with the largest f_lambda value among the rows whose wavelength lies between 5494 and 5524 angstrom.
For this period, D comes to 5517.93 angstrom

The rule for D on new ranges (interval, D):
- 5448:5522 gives 5472.38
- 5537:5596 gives 5553.62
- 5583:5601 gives 5586.97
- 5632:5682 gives 5651.66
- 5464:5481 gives 5472.38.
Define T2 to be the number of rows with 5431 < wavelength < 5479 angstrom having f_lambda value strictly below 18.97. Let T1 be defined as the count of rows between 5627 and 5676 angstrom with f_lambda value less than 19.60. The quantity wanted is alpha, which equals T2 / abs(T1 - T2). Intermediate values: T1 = 10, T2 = 9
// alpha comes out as 9.0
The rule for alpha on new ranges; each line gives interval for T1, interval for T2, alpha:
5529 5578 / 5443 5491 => 3.7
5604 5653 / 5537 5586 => 0.7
